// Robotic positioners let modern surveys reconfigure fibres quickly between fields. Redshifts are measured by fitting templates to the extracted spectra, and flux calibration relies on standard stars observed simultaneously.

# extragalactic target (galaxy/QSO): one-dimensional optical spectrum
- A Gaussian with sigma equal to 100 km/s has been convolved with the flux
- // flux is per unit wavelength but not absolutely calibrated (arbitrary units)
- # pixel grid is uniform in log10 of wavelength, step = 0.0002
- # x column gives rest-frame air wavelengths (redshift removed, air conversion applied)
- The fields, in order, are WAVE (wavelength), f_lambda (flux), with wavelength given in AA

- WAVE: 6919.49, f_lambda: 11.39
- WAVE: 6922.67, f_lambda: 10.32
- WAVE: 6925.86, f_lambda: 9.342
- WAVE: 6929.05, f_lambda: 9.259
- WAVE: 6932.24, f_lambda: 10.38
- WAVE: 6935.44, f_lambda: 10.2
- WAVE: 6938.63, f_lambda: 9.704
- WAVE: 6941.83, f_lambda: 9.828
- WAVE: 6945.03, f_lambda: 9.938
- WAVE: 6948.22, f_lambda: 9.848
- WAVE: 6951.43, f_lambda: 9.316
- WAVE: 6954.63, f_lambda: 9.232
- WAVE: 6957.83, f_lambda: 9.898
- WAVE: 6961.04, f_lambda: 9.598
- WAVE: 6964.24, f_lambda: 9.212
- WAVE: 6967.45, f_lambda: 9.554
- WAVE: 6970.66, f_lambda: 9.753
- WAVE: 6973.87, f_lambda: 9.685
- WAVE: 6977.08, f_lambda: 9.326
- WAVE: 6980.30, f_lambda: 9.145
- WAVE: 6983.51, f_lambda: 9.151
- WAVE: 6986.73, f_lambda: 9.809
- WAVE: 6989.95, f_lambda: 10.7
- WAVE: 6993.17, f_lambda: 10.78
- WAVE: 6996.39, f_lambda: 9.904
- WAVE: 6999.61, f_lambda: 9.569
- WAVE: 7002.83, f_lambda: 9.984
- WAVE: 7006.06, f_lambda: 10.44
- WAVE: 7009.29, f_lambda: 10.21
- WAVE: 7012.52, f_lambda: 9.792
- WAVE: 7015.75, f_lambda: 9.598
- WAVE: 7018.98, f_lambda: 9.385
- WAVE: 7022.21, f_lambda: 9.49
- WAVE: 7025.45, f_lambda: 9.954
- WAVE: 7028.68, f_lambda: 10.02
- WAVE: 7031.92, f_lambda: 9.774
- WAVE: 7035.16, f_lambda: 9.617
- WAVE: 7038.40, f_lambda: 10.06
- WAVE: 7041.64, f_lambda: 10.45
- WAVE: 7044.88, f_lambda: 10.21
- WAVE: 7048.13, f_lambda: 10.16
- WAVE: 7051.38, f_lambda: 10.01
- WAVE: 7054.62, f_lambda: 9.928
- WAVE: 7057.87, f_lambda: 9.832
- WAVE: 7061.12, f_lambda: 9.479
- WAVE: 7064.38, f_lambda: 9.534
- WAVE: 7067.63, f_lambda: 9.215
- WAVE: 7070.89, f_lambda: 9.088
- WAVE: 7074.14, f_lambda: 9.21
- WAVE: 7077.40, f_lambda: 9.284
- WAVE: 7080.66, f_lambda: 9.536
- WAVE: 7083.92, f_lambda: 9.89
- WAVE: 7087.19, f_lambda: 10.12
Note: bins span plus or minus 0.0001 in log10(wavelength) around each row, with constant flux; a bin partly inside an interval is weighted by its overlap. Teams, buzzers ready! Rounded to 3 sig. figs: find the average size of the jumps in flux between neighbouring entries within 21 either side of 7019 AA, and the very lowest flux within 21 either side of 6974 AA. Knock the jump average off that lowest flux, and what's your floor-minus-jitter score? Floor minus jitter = 8.86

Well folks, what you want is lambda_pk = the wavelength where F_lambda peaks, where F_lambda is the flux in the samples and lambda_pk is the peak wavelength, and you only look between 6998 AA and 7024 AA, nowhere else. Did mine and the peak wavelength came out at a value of 7006.06 AA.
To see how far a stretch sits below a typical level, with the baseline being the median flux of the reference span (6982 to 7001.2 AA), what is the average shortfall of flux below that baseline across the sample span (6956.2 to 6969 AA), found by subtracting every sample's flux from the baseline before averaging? 0.3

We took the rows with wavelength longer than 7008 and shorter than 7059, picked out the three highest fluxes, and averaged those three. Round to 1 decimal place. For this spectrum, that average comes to 10.3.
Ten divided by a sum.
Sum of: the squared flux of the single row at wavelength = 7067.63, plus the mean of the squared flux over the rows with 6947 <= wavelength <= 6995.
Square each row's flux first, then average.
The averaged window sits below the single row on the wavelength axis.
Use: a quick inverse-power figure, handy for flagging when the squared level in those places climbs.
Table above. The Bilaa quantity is 0.0560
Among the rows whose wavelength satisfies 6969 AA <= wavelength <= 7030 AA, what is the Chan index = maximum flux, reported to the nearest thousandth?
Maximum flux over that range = 10.780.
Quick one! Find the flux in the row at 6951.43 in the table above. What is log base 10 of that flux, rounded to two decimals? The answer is 0.97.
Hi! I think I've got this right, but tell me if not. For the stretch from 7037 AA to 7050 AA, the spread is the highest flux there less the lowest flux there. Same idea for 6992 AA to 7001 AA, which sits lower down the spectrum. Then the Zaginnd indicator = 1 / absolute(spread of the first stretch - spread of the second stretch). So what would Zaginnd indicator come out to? 1.2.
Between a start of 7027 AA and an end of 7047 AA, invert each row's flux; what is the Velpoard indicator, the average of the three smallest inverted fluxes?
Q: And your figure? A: 0.098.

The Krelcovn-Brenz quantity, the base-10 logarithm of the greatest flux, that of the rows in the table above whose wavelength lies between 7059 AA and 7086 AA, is 1.00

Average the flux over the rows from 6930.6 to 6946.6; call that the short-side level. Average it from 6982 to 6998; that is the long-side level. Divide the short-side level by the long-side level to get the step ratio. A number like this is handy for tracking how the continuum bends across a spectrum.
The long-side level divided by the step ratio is 10.1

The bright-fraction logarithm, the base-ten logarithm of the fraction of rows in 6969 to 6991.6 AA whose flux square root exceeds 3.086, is -0.24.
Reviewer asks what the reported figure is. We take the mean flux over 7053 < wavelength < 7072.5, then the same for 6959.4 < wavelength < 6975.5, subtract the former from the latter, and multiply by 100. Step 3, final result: 5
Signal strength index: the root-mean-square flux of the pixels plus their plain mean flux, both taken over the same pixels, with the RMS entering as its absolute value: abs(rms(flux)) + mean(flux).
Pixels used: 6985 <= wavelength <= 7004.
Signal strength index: 20.3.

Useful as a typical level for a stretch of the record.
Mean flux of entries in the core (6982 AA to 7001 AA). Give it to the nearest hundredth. 9.99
